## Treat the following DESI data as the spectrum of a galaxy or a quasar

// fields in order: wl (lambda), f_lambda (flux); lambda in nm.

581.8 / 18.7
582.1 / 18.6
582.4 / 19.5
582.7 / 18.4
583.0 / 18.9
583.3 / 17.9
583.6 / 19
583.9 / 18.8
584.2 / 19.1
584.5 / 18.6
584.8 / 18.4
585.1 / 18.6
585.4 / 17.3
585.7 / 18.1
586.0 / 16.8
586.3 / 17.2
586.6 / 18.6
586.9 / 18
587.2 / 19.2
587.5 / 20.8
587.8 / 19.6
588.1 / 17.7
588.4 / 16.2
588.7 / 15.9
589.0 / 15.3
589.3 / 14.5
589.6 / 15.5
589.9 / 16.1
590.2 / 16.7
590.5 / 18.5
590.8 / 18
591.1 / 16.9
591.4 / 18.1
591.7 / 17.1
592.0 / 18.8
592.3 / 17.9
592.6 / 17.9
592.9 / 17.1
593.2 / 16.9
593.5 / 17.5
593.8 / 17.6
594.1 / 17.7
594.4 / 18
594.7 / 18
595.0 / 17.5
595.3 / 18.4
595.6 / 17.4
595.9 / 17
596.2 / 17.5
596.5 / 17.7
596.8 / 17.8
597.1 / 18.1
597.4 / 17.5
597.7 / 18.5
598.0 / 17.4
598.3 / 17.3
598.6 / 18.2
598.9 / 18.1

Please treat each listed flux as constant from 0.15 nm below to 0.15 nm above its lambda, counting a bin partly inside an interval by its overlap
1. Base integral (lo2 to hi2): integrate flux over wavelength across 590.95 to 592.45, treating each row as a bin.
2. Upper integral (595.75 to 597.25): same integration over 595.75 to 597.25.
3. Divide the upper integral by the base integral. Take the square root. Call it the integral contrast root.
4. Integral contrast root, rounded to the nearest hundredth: 1.00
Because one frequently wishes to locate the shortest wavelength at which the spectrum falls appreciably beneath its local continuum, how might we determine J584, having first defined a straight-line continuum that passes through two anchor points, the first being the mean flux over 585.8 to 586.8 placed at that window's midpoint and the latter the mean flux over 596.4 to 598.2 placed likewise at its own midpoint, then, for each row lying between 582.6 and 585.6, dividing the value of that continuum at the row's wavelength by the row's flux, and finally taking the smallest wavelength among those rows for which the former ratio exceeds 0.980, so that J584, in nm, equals 585.4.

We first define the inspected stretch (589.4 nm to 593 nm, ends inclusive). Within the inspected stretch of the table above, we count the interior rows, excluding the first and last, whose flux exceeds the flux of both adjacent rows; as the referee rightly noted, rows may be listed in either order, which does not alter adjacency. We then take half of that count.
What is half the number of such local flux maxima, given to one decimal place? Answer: 1.5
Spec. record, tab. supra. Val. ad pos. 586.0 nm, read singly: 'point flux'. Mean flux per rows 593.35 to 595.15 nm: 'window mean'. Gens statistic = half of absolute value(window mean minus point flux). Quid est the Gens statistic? 0.5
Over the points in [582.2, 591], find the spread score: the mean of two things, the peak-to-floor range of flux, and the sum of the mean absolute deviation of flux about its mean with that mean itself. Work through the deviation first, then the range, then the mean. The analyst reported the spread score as 12.7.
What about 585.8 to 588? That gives 11.8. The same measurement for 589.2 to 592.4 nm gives 11.2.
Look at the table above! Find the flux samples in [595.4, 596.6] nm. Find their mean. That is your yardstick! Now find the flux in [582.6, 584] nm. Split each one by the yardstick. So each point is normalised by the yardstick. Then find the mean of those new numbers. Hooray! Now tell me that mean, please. 1.07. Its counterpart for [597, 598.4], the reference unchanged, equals 1.02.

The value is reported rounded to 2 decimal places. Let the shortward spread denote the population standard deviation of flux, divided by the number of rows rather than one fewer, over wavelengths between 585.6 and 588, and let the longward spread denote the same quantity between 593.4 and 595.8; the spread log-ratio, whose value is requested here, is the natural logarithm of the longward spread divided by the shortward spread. -1.34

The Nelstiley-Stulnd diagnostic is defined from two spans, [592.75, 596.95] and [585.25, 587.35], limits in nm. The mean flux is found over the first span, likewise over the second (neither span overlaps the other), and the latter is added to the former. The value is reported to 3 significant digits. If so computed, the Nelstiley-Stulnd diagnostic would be 35.5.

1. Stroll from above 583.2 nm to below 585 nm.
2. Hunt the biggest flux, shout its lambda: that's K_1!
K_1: 584.2 nm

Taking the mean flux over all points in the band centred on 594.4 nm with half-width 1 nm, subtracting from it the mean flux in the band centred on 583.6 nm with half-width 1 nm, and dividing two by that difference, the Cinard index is -2.3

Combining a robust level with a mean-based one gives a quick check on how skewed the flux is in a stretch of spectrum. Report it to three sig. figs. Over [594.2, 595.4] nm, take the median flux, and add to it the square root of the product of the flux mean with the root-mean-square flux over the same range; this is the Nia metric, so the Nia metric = 36.0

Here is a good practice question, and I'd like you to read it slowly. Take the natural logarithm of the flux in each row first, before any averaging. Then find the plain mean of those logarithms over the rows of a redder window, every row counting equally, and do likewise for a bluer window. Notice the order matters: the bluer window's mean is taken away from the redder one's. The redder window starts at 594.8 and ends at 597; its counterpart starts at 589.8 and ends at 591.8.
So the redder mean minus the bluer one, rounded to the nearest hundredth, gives 0.02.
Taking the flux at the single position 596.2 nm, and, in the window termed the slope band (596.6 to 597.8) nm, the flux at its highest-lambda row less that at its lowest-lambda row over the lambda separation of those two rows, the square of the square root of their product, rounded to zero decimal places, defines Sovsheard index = 14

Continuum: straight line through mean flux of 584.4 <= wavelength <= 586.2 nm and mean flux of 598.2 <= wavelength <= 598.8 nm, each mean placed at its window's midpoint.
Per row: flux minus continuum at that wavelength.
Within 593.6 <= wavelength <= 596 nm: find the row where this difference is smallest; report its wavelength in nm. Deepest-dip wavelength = 595.9 nm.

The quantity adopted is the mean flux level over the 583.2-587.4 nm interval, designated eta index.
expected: 18.3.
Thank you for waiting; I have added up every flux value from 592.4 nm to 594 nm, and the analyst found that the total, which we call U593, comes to 87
